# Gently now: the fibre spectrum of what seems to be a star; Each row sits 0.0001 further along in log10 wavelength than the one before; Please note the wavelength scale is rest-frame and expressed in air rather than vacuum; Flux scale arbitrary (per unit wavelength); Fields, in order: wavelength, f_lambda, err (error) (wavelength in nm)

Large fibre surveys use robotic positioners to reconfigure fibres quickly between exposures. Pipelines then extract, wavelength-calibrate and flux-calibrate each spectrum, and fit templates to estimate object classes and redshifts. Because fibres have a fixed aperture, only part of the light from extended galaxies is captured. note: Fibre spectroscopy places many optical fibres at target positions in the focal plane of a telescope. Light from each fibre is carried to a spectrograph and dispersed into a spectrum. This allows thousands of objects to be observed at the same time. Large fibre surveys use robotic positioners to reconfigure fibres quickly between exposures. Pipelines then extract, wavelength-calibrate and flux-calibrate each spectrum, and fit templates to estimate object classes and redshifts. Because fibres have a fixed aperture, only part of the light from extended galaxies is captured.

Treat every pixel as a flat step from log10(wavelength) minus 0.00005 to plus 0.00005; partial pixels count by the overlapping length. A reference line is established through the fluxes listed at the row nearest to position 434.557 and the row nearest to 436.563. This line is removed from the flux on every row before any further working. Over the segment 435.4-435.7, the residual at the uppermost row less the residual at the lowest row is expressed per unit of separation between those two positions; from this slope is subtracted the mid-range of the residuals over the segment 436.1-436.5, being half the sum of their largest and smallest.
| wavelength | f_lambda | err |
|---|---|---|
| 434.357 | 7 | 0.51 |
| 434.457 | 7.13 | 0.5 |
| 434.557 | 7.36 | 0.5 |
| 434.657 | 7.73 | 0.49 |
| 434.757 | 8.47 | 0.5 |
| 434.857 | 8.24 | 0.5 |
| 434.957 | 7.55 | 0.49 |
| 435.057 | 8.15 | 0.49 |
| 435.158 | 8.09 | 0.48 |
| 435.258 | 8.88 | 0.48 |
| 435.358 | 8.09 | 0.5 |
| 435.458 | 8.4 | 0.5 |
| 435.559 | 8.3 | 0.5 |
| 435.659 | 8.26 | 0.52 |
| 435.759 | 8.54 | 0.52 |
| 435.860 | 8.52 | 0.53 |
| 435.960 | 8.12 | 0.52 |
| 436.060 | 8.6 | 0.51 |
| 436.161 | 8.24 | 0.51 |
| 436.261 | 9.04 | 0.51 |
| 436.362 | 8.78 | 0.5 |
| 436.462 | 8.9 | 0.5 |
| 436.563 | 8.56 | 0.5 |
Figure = -2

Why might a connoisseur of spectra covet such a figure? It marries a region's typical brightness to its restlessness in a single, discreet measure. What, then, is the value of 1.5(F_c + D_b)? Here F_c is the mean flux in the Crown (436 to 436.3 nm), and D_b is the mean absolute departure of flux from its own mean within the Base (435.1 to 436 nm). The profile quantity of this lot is 13.2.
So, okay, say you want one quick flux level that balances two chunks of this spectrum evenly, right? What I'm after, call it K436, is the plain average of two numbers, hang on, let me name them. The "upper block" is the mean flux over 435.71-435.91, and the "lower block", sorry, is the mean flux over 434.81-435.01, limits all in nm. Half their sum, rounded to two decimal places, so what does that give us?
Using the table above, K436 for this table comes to 8.21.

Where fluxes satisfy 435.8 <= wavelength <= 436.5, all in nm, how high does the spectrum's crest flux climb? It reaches 9.04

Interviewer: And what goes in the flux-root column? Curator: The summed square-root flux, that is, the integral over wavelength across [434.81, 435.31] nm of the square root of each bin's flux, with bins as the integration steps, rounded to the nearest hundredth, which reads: 1.43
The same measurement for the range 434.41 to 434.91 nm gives 1.40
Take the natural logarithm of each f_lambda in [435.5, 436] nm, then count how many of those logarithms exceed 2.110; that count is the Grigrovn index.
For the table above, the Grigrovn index 4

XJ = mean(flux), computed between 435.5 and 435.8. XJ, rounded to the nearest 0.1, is 8.4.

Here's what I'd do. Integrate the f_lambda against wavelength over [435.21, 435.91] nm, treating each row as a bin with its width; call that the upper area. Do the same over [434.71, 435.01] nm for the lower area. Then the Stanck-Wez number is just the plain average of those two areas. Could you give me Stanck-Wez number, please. 4.2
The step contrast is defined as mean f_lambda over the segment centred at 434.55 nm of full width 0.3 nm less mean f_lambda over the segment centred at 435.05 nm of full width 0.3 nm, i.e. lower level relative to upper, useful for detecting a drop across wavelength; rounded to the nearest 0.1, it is -0.5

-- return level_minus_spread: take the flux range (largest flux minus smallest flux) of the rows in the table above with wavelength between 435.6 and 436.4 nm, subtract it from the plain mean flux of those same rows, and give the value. 7.59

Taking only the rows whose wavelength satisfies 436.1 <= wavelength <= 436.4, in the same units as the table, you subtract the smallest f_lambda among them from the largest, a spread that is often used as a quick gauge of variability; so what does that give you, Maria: 0.80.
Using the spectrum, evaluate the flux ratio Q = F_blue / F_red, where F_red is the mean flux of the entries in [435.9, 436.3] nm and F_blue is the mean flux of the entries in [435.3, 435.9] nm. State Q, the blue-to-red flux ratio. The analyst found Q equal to 0.983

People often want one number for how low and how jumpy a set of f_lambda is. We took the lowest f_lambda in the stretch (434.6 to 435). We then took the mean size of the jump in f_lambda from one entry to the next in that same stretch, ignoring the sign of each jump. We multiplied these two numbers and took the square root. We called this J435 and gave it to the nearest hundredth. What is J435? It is 2.04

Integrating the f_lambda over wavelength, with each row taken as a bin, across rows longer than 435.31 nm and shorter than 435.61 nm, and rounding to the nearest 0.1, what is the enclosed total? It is 2.5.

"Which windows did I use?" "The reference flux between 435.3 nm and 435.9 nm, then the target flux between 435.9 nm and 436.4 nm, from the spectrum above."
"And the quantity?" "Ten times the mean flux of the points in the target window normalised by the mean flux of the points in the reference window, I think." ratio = 10.2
